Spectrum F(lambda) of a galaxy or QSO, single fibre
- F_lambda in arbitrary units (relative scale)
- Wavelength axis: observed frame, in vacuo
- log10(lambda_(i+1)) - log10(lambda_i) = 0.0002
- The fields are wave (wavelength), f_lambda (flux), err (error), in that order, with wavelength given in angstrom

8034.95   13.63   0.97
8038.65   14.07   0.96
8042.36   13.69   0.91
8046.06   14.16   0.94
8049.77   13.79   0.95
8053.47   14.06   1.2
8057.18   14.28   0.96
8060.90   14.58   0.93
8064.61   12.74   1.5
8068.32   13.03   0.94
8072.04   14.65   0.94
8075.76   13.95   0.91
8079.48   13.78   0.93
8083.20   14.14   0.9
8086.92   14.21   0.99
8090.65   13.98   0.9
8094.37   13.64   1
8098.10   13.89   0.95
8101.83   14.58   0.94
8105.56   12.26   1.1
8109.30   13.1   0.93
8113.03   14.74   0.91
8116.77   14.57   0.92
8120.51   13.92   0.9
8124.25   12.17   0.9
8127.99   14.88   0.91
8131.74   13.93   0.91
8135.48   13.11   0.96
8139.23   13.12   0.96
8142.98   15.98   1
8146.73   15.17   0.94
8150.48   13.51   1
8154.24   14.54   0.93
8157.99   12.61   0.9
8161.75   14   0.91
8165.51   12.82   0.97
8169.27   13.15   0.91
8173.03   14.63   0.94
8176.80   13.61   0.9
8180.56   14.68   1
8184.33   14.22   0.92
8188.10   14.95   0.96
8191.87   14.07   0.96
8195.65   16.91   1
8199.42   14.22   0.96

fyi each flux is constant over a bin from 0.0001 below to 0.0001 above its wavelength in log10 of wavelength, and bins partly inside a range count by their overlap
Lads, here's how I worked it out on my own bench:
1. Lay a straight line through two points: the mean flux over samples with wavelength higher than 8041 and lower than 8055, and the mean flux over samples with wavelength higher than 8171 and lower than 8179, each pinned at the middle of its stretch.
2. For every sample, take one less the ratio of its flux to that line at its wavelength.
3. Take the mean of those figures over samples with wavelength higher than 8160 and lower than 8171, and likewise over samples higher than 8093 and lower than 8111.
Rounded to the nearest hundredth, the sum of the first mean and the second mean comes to 0.09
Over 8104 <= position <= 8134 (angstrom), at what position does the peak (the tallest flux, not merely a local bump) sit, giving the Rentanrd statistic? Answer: 8127.99 angstrom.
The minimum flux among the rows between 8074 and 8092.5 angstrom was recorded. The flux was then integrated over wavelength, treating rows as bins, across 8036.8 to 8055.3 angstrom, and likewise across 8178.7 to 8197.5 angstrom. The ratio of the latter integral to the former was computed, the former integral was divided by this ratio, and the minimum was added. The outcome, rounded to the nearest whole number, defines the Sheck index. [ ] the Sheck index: 251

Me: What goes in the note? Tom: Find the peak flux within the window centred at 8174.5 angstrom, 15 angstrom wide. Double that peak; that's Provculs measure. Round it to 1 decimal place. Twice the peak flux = 29.4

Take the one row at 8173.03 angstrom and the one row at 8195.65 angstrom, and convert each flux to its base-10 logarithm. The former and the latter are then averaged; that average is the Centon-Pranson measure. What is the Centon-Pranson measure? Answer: 1.20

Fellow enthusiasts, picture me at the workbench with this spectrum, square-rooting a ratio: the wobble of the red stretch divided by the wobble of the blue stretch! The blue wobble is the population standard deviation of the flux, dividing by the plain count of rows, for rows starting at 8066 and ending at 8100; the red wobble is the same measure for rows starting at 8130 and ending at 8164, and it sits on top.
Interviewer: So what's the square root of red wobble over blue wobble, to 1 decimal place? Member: 1.6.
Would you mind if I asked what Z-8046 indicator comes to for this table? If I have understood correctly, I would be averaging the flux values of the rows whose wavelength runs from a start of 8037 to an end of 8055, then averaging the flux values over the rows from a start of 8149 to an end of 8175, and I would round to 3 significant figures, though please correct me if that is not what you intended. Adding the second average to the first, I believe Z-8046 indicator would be 27.6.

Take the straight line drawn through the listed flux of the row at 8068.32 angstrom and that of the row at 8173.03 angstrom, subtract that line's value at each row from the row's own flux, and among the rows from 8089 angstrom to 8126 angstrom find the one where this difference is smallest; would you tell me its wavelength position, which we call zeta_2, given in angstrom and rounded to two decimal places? 8124.25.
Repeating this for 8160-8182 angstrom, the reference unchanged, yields 8165.51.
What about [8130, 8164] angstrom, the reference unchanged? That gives 8157.99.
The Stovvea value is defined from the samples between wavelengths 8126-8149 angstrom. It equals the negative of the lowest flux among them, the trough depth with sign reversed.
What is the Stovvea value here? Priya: -13.1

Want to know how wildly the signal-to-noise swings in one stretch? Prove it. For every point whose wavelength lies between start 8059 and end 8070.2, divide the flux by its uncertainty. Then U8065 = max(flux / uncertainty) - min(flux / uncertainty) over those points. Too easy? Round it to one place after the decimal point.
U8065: 7.2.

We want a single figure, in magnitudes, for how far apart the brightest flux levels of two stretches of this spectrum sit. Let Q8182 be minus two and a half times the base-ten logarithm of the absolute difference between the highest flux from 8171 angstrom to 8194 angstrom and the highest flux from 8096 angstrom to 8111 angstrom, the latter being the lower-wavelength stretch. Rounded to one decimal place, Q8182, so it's 1.1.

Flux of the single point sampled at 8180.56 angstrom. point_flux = 14.68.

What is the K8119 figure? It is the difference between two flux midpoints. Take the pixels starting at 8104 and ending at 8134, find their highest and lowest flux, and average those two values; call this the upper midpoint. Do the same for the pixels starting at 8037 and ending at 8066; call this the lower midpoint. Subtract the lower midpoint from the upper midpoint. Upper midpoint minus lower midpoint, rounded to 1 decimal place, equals -0.1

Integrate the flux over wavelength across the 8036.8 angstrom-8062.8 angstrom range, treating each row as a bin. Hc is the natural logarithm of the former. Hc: 5.90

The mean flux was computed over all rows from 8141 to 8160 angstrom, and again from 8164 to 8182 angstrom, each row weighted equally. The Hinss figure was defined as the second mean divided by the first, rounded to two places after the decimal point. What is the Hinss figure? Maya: 0.96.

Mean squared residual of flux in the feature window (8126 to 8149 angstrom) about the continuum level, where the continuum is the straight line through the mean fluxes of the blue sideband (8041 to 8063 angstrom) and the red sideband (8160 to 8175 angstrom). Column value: 1.5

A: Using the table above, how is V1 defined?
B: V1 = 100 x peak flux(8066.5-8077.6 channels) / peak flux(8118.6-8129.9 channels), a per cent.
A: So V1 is 98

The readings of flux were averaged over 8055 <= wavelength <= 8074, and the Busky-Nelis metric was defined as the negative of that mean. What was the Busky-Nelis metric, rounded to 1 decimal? -13.9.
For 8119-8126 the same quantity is -13.0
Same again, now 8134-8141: -13.1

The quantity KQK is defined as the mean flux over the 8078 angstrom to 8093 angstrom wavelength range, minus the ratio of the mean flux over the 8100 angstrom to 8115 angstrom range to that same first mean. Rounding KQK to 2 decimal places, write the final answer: 13.05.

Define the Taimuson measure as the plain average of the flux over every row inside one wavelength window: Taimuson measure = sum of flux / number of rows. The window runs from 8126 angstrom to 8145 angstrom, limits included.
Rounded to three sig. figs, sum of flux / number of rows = 14.2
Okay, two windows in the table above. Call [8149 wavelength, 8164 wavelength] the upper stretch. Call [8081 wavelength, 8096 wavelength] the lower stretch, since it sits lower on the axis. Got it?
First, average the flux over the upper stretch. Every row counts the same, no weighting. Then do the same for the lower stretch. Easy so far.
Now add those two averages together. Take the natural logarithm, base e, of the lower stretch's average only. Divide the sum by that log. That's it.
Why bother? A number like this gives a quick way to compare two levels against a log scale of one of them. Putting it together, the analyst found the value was 10.5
